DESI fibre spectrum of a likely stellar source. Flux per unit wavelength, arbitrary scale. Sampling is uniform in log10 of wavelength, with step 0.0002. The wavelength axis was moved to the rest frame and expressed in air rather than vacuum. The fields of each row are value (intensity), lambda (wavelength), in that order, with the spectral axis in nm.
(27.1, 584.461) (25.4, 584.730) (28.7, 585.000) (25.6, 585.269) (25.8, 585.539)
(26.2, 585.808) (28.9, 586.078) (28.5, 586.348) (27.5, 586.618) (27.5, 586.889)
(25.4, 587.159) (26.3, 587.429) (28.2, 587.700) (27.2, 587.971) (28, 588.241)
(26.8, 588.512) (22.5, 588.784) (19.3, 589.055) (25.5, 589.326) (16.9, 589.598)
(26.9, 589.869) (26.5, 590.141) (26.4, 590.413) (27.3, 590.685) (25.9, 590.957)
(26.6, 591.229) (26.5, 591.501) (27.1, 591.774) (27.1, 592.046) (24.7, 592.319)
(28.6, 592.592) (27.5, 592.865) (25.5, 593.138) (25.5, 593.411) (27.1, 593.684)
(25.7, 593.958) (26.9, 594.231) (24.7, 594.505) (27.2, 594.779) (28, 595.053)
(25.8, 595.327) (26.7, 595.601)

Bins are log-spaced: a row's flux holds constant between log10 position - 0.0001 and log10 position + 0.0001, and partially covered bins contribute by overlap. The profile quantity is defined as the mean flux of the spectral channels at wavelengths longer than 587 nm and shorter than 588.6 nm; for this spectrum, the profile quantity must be 27.0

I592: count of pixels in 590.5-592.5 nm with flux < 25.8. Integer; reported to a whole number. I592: 1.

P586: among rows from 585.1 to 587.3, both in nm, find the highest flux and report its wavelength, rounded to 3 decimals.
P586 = 586.078 nm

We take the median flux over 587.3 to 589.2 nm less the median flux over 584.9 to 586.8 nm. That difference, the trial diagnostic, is -0.7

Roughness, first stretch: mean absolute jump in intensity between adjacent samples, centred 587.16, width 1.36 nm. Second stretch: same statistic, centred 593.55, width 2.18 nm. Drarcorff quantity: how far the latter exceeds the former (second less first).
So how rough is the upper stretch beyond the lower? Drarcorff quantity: 0.1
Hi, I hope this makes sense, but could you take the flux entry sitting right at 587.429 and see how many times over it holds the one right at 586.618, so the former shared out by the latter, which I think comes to 0.96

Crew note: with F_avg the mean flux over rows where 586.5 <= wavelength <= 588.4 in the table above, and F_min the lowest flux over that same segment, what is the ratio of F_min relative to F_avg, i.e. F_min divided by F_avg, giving 0.94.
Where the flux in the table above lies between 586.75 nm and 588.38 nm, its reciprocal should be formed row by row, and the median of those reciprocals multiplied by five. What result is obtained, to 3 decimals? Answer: 0.183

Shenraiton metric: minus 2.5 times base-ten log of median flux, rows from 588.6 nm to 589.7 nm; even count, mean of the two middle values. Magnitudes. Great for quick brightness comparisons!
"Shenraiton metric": -3.30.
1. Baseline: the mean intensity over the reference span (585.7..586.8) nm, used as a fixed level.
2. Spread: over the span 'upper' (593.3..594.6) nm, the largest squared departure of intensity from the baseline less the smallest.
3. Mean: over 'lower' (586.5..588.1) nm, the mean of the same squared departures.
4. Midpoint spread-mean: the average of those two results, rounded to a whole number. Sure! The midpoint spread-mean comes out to 5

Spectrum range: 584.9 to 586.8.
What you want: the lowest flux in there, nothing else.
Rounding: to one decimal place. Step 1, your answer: 25.6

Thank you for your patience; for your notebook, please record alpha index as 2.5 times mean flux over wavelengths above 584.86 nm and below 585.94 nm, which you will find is 66.4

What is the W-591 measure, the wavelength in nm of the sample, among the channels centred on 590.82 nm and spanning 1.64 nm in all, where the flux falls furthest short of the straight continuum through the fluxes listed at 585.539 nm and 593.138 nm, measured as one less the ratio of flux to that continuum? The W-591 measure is 590.957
